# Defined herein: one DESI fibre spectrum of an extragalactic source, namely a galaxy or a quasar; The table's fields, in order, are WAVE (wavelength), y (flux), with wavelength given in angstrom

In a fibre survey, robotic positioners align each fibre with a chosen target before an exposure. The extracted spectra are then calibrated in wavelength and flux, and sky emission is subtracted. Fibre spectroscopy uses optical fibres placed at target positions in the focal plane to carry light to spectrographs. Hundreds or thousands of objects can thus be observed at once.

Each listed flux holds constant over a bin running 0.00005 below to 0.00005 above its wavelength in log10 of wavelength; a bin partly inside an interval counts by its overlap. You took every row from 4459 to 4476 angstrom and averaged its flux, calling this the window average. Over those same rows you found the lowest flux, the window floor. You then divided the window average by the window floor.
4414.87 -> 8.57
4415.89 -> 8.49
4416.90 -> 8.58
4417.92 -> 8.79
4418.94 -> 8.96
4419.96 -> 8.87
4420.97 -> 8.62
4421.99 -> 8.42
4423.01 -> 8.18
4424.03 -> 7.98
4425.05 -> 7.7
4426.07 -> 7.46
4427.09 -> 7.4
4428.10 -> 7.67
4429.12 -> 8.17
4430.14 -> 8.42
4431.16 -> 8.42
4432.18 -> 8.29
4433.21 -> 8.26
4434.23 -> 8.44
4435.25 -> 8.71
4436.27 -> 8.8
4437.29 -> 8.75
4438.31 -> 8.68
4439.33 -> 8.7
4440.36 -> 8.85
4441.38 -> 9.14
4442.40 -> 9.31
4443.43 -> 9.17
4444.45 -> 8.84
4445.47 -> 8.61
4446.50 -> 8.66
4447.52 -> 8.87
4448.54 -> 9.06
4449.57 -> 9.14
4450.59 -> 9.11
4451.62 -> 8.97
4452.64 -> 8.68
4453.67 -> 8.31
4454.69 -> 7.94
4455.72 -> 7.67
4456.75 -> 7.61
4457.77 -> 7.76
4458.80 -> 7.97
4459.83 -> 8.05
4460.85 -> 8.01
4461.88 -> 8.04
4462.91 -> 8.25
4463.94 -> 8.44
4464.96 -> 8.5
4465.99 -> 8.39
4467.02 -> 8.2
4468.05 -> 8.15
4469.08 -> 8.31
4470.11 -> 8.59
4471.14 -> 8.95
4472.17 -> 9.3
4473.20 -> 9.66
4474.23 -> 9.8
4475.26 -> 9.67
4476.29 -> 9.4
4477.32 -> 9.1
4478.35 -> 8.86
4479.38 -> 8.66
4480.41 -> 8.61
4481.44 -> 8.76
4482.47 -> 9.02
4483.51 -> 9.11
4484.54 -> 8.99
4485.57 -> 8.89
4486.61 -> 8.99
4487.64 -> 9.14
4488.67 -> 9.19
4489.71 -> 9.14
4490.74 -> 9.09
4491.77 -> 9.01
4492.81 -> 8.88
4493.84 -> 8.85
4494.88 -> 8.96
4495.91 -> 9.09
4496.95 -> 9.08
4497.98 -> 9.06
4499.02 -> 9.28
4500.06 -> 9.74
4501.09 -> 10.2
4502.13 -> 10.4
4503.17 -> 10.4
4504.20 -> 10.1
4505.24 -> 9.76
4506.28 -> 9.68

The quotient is 1.08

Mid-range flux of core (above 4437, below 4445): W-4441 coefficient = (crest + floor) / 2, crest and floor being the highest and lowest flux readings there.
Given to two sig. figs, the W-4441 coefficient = 9.0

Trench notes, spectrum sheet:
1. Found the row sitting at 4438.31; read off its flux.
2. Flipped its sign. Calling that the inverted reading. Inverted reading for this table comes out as -8.7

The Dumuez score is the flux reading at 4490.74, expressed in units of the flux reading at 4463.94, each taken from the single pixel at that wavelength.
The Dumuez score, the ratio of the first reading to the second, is 1.08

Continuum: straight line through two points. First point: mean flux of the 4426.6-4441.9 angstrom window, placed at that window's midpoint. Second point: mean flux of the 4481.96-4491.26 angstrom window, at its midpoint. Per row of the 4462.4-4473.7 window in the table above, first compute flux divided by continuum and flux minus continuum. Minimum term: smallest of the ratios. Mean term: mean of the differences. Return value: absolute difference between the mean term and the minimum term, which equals 1.2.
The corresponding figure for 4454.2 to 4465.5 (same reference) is 1.6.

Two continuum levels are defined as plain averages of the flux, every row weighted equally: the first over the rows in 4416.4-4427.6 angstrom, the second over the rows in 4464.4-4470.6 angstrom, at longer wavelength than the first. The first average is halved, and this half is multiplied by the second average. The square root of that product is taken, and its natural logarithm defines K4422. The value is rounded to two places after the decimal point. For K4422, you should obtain 1.77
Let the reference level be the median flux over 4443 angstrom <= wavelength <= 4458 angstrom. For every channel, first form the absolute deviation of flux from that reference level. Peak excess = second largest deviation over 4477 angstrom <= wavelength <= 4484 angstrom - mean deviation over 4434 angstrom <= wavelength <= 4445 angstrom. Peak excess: 0.20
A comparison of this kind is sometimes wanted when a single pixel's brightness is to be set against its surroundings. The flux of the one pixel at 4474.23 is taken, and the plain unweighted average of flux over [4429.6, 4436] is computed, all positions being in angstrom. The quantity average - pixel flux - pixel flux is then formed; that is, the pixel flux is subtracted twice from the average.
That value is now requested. -11.2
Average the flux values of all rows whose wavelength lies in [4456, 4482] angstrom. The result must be 8.6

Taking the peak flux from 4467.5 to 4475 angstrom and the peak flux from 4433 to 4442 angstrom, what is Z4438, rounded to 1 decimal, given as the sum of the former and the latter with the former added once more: 28.7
